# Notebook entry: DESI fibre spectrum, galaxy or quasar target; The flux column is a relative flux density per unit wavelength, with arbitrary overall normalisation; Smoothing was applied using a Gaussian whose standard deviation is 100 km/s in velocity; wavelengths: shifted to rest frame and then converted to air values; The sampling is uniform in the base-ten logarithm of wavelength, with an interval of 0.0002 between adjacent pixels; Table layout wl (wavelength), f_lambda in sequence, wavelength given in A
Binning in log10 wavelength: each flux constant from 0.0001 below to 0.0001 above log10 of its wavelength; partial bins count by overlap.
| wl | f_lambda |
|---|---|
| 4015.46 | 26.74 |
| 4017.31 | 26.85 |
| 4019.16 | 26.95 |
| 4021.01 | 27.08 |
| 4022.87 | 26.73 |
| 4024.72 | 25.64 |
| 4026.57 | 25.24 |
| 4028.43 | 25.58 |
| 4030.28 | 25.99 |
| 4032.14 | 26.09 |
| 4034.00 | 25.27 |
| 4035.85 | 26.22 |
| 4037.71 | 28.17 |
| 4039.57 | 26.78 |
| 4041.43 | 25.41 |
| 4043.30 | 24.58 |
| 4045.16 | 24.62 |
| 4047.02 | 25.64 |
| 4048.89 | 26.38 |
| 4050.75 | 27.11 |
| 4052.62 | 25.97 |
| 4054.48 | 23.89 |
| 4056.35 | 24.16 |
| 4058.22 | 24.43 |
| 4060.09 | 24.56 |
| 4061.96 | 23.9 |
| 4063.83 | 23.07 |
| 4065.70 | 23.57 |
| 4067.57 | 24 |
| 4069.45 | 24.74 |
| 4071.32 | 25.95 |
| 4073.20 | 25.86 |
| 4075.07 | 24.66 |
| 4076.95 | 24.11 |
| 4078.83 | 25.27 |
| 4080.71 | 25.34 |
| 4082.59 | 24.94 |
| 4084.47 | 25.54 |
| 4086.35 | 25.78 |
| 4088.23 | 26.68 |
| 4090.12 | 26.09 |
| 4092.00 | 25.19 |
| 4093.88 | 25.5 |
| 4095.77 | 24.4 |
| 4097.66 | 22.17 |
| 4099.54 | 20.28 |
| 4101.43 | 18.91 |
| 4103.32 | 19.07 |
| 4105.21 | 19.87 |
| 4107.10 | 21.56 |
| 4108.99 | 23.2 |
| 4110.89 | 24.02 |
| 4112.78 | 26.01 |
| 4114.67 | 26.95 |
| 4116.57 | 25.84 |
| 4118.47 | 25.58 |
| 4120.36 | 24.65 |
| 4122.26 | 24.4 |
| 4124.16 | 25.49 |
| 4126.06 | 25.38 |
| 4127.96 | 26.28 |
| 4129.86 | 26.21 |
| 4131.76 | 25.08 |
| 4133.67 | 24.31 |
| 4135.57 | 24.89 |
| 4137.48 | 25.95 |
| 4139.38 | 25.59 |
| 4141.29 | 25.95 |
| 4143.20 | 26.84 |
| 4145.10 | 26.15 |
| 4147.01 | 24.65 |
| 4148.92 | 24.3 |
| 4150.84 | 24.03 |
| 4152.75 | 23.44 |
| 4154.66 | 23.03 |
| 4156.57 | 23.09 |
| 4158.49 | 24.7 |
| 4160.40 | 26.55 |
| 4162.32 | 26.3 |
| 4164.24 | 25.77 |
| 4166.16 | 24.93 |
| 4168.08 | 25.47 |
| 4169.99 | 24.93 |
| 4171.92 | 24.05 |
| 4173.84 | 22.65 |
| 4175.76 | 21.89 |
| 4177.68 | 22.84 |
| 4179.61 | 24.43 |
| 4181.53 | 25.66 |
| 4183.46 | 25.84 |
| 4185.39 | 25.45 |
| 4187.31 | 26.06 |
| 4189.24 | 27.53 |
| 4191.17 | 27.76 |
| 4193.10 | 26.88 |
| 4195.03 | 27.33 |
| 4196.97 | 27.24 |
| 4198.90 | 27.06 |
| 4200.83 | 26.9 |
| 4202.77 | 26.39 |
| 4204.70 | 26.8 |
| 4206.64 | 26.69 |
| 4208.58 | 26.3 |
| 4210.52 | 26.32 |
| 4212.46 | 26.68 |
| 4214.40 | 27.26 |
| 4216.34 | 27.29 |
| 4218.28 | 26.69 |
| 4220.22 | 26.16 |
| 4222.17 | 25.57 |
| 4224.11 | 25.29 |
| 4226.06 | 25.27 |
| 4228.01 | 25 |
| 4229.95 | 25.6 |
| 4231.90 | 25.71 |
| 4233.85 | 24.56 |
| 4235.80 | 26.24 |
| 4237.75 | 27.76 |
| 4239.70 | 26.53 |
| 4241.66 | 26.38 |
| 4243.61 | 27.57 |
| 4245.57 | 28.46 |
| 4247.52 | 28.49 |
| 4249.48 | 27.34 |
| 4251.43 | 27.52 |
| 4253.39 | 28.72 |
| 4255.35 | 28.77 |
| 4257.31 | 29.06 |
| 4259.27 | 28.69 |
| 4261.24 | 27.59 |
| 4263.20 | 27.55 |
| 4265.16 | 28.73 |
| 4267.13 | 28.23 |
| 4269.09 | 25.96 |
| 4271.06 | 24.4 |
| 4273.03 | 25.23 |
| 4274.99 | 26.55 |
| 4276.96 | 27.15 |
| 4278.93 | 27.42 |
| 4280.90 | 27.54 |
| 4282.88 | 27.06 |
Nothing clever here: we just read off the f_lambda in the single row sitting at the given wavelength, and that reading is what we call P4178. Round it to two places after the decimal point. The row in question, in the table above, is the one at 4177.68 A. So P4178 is 22.84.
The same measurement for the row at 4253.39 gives 28.72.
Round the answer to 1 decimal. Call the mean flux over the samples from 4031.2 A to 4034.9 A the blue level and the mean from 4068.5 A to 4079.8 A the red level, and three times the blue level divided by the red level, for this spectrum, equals 3.1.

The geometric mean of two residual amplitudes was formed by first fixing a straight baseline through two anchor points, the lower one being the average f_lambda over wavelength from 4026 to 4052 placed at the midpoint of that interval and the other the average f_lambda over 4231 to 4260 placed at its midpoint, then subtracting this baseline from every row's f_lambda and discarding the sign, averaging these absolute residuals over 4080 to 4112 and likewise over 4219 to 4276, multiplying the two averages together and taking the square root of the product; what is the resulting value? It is 1.9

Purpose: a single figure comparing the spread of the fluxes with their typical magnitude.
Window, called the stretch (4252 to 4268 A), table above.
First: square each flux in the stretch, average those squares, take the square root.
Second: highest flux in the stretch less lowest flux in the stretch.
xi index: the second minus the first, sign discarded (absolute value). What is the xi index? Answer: 26.9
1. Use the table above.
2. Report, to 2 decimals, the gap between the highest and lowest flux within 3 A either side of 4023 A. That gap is 1.44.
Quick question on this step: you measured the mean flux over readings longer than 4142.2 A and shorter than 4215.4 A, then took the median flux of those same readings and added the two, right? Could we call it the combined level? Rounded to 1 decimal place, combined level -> 51.5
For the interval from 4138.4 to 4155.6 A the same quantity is 49.5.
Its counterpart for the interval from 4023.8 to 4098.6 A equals 50.5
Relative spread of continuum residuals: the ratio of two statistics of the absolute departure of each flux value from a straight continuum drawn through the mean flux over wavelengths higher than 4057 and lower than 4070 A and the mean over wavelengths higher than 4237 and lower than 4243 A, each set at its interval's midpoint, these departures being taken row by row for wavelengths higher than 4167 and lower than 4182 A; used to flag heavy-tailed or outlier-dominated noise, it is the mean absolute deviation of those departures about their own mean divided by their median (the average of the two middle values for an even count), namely 0.72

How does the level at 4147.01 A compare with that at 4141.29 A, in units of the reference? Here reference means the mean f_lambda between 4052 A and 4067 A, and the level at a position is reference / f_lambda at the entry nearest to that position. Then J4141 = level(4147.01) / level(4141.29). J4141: 1.05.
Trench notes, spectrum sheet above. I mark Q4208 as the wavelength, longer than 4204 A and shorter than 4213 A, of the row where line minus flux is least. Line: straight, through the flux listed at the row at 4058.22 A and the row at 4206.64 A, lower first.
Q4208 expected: 4204.70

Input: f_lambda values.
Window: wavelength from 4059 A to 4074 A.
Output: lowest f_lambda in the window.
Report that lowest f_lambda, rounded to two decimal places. 23.07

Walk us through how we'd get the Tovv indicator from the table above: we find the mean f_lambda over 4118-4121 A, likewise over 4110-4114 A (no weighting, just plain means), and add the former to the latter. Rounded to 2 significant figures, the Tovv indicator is 50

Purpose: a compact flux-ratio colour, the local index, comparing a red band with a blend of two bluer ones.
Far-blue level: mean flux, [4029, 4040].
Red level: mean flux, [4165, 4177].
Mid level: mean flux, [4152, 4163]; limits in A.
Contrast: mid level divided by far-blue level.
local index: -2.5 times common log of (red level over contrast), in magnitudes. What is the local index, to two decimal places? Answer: -3.53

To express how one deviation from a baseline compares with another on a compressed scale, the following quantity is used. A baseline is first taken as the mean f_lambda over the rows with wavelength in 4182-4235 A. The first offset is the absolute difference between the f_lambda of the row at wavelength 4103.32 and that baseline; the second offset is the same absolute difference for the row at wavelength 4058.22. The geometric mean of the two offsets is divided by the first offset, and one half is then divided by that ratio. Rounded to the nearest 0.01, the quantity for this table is 0.97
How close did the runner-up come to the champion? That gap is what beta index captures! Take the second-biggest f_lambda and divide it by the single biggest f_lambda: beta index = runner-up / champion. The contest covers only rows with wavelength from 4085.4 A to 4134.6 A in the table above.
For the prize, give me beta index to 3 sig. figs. 0.990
